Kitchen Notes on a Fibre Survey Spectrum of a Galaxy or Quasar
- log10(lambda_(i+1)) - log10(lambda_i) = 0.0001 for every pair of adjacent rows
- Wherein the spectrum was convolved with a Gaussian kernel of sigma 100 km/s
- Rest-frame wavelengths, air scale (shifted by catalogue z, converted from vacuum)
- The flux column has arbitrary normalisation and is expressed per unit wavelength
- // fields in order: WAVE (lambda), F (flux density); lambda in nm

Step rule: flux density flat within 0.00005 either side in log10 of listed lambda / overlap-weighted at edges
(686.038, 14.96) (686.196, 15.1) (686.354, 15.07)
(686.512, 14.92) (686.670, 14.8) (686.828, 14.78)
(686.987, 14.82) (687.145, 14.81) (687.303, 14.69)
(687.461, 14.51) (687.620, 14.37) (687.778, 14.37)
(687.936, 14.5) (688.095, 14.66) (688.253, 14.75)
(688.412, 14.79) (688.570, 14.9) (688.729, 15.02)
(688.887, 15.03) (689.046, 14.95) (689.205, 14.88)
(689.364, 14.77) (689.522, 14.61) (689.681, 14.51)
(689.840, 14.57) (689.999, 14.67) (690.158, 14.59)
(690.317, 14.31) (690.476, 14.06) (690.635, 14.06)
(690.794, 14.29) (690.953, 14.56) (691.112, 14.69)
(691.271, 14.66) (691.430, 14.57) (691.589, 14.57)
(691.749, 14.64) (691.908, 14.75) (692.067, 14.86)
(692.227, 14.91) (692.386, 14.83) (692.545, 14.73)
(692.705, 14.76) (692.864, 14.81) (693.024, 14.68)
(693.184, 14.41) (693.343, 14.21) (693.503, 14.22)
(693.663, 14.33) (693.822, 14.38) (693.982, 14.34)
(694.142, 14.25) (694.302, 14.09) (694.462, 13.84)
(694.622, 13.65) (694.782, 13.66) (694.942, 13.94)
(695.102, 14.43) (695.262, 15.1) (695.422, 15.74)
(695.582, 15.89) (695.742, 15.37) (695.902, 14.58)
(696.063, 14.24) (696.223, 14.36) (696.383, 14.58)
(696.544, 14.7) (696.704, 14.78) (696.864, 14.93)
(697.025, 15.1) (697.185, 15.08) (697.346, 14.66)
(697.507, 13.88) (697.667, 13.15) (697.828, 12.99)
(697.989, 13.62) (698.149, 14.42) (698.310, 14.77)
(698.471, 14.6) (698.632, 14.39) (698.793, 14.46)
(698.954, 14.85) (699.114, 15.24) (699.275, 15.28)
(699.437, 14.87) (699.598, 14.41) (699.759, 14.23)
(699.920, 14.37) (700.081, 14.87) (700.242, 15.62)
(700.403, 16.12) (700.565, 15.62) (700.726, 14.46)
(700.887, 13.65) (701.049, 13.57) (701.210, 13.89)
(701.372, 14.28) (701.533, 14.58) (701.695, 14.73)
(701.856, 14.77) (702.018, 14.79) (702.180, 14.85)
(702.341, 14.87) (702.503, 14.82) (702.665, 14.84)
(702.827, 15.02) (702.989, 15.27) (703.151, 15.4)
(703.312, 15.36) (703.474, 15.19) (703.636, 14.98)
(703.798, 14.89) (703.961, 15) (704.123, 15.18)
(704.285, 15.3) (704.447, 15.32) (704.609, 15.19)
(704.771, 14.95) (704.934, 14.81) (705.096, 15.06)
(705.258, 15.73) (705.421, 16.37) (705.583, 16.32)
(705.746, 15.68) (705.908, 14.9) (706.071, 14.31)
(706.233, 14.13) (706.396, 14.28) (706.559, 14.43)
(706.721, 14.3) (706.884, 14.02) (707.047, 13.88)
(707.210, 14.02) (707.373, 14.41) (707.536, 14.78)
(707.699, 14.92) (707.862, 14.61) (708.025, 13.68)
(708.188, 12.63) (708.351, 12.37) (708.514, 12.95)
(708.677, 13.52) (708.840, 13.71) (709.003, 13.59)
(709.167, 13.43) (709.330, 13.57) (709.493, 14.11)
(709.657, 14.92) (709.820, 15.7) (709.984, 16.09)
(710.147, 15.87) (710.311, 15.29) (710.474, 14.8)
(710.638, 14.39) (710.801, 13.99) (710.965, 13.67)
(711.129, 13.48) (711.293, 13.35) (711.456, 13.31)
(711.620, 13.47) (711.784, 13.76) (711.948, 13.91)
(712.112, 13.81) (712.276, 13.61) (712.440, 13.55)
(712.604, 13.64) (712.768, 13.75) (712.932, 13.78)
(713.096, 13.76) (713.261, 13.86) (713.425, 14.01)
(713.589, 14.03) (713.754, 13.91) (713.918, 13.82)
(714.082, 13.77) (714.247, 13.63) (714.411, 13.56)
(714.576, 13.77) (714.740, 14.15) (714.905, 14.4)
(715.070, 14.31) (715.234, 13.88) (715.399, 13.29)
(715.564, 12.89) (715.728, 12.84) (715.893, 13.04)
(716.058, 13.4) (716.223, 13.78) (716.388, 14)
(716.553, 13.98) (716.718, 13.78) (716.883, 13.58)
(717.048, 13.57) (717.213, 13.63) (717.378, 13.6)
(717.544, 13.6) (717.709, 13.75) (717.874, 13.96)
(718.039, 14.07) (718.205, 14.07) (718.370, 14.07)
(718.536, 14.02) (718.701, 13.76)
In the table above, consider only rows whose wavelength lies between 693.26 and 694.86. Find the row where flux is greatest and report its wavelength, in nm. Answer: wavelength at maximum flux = 693.822 nm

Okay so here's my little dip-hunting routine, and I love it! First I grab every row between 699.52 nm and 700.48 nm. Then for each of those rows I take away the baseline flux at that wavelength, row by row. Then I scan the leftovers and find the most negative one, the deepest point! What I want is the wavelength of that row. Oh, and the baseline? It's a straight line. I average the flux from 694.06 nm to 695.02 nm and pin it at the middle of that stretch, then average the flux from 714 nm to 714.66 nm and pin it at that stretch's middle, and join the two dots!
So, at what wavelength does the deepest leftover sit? 699.759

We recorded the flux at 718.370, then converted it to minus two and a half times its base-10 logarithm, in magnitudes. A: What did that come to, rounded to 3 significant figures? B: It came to -2.87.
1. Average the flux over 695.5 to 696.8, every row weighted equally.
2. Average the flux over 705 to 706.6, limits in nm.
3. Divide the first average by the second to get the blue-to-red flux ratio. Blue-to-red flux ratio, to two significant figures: 0.98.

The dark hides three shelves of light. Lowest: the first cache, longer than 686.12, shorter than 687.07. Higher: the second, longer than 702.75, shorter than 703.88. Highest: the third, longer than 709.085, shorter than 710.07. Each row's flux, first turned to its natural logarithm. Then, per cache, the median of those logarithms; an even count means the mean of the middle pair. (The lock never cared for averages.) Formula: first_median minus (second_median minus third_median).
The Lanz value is 2.65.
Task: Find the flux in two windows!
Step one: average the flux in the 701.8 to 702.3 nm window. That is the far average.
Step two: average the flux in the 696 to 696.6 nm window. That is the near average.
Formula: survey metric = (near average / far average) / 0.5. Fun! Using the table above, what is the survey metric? 1.95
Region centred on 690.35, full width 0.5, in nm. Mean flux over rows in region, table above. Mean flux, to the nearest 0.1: 14.3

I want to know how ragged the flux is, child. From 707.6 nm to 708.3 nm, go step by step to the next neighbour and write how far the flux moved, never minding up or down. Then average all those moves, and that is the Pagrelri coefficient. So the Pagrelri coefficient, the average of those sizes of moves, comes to 0.8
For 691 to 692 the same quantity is 0.1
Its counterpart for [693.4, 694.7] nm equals 0.1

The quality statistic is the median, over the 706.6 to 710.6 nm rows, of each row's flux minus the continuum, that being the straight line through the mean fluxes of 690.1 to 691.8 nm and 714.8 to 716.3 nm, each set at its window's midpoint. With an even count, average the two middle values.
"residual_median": 0.26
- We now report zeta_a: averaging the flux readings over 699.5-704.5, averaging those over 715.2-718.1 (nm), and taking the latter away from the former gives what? 1.3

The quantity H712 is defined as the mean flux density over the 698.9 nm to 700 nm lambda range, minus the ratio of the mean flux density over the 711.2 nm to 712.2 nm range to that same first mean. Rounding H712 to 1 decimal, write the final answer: 13.8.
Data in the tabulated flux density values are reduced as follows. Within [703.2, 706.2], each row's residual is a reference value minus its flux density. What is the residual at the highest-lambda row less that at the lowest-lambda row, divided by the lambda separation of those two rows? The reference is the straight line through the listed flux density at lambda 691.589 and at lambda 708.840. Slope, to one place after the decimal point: 0.3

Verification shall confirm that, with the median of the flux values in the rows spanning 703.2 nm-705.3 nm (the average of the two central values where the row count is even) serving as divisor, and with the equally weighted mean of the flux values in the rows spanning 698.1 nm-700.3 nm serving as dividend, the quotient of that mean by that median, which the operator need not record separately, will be 0.97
